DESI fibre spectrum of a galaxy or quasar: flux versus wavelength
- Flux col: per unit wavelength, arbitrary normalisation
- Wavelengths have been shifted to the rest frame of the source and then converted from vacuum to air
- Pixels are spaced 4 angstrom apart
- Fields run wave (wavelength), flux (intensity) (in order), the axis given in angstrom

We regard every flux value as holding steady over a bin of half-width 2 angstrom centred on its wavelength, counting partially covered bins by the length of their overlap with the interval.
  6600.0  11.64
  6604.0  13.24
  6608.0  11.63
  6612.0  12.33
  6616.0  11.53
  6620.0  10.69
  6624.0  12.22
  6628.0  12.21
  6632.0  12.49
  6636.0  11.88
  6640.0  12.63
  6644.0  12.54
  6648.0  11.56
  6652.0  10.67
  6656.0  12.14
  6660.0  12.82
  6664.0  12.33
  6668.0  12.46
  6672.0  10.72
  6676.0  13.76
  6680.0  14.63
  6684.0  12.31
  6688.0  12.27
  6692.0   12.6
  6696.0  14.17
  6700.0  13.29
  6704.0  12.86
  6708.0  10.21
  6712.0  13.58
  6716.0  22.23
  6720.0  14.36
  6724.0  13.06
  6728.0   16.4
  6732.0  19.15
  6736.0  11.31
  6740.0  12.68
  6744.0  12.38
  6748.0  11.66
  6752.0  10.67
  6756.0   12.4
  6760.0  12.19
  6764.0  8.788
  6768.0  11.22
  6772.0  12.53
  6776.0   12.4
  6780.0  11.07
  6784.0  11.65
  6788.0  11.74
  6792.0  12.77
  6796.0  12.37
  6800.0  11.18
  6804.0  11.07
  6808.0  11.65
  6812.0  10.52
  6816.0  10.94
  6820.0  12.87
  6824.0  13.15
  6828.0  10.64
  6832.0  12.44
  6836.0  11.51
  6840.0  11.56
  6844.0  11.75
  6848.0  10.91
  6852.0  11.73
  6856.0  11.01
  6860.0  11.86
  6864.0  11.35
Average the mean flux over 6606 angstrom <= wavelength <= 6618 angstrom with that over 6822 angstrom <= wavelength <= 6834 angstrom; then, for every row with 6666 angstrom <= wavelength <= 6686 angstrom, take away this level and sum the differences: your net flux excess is 4.1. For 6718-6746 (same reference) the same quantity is 15.7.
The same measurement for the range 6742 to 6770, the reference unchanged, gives -4.4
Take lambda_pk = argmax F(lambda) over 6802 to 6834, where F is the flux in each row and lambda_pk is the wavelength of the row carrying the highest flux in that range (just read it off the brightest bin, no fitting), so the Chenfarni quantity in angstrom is 6824.0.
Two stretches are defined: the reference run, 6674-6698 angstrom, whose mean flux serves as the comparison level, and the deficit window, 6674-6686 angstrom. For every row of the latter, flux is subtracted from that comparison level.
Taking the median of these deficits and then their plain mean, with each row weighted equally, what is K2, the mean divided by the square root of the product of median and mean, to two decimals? -0.77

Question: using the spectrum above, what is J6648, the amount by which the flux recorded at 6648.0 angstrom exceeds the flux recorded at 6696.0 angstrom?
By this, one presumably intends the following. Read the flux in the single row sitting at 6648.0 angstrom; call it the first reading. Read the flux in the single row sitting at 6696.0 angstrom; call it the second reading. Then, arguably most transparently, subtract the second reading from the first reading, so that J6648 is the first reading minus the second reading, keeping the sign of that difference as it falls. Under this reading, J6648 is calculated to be -2.6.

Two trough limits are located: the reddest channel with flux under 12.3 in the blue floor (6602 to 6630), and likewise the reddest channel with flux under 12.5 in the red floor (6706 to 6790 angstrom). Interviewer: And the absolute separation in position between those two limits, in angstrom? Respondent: 160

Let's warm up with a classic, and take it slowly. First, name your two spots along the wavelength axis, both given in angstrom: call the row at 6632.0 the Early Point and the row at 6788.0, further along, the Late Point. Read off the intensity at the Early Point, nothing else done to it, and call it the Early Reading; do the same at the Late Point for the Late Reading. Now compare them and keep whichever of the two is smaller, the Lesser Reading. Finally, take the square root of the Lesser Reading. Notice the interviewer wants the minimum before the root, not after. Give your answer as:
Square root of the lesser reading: 3.43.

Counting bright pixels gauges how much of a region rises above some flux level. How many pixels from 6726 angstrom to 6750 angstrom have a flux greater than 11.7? 4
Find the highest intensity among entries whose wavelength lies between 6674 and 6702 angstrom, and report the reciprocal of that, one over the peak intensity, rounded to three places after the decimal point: 0.068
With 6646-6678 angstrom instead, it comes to 0.073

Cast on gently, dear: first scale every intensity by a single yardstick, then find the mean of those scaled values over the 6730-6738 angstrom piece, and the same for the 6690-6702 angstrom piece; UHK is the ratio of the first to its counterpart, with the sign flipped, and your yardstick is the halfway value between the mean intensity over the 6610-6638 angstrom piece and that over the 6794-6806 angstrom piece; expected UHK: -1.14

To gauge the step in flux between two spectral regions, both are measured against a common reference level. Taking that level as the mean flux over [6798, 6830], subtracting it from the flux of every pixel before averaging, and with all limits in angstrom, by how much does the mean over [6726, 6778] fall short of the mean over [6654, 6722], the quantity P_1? 0.74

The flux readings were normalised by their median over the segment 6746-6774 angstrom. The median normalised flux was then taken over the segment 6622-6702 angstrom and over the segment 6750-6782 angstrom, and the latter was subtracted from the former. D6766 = 0.059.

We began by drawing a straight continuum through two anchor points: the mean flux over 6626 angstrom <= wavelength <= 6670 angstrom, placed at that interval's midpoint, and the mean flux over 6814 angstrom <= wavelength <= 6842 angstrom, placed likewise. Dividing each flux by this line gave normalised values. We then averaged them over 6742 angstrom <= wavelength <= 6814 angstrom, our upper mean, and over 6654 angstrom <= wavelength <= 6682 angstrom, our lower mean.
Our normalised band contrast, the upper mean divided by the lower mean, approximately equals 0.92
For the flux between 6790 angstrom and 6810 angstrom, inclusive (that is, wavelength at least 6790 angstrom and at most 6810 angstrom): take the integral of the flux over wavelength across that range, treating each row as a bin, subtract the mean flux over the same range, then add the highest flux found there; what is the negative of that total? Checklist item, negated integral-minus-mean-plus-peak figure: -237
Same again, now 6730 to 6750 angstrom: -274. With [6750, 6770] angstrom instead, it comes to -222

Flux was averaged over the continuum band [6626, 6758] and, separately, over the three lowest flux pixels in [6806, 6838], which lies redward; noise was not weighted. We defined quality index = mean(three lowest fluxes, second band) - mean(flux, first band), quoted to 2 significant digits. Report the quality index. -2.3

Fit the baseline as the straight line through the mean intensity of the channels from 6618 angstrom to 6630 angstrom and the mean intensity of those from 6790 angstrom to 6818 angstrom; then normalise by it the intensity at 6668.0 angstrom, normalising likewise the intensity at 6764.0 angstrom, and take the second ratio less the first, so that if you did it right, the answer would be -0.31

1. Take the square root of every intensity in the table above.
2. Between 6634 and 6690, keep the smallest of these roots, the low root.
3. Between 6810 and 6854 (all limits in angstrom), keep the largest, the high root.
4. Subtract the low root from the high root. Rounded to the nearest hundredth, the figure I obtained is 0.36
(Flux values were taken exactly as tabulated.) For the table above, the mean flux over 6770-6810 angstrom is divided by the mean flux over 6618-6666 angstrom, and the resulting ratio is 0.99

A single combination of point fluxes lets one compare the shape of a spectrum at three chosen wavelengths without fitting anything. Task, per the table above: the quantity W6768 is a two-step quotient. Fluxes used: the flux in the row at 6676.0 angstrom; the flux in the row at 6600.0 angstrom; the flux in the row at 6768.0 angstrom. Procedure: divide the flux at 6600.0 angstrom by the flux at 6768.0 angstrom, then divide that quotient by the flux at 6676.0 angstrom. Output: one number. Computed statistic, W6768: 0.075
